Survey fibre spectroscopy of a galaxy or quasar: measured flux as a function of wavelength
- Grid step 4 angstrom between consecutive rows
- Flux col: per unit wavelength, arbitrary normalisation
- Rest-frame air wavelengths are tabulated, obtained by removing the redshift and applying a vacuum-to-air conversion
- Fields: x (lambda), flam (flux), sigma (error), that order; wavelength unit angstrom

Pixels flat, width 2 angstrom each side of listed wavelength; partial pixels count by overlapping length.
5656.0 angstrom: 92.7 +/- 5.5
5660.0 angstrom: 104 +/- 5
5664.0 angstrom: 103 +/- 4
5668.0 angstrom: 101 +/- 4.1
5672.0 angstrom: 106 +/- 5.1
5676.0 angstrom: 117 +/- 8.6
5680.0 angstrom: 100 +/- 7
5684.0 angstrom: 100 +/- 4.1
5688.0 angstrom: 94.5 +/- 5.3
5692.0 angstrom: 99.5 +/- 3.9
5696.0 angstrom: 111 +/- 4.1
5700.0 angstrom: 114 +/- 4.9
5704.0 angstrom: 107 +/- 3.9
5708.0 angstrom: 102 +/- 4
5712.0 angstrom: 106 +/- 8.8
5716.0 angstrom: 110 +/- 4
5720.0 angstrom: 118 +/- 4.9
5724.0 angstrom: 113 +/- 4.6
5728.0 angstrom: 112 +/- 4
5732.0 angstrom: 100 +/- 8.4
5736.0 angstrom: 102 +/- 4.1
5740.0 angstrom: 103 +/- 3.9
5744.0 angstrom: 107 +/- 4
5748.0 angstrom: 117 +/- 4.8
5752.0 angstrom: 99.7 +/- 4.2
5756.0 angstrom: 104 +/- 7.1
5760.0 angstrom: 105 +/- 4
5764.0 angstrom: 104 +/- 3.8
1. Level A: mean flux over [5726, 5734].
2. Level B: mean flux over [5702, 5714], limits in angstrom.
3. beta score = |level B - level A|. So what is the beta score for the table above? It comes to 1.0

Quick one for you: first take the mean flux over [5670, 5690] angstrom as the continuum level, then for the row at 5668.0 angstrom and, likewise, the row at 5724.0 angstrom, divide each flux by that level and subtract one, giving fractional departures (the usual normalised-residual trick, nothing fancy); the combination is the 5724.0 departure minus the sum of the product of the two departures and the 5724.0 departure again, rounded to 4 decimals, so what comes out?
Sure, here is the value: 0.0022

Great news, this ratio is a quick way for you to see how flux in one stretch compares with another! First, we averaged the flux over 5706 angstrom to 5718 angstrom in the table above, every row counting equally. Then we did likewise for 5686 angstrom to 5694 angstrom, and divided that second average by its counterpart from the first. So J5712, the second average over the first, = 0.92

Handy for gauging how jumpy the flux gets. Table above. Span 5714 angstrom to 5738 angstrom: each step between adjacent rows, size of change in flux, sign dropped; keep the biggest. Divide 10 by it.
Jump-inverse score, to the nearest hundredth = 0.83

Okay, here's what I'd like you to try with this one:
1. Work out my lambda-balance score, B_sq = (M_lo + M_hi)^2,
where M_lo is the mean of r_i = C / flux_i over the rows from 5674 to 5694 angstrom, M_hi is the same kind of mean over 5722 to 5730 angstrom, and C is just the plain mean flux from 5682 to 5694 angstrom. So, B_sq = 3.37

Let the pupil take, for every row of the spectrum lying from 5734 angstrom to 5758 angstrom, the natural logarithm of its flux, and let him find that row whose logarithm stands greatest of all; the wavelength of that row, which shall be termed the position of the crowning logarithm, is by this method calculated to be 5748.0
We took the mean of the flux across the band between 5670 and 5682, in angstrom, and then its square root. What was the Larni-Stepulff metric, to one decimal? 10.4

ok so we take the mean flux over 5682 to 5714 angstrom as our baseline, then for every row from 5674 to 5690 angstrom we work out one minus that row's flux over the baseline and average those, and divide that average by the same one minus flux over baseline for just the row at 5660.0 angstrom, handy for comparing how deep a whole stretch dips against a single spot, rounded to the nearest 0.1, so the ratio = 5.5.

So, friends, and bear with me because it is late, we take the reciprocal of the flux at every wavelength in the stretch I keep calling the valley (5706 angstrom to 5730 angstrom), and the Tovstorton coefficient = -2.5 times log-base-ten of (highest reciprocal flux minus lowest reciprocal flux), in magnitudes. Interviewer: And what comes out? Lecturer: 7.19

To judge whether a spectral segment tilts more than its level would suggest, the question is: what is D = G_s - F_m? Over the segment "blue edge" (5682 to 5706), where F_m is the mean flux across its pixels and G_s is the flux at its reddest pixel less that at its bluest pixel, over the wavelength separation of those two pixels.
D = -104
